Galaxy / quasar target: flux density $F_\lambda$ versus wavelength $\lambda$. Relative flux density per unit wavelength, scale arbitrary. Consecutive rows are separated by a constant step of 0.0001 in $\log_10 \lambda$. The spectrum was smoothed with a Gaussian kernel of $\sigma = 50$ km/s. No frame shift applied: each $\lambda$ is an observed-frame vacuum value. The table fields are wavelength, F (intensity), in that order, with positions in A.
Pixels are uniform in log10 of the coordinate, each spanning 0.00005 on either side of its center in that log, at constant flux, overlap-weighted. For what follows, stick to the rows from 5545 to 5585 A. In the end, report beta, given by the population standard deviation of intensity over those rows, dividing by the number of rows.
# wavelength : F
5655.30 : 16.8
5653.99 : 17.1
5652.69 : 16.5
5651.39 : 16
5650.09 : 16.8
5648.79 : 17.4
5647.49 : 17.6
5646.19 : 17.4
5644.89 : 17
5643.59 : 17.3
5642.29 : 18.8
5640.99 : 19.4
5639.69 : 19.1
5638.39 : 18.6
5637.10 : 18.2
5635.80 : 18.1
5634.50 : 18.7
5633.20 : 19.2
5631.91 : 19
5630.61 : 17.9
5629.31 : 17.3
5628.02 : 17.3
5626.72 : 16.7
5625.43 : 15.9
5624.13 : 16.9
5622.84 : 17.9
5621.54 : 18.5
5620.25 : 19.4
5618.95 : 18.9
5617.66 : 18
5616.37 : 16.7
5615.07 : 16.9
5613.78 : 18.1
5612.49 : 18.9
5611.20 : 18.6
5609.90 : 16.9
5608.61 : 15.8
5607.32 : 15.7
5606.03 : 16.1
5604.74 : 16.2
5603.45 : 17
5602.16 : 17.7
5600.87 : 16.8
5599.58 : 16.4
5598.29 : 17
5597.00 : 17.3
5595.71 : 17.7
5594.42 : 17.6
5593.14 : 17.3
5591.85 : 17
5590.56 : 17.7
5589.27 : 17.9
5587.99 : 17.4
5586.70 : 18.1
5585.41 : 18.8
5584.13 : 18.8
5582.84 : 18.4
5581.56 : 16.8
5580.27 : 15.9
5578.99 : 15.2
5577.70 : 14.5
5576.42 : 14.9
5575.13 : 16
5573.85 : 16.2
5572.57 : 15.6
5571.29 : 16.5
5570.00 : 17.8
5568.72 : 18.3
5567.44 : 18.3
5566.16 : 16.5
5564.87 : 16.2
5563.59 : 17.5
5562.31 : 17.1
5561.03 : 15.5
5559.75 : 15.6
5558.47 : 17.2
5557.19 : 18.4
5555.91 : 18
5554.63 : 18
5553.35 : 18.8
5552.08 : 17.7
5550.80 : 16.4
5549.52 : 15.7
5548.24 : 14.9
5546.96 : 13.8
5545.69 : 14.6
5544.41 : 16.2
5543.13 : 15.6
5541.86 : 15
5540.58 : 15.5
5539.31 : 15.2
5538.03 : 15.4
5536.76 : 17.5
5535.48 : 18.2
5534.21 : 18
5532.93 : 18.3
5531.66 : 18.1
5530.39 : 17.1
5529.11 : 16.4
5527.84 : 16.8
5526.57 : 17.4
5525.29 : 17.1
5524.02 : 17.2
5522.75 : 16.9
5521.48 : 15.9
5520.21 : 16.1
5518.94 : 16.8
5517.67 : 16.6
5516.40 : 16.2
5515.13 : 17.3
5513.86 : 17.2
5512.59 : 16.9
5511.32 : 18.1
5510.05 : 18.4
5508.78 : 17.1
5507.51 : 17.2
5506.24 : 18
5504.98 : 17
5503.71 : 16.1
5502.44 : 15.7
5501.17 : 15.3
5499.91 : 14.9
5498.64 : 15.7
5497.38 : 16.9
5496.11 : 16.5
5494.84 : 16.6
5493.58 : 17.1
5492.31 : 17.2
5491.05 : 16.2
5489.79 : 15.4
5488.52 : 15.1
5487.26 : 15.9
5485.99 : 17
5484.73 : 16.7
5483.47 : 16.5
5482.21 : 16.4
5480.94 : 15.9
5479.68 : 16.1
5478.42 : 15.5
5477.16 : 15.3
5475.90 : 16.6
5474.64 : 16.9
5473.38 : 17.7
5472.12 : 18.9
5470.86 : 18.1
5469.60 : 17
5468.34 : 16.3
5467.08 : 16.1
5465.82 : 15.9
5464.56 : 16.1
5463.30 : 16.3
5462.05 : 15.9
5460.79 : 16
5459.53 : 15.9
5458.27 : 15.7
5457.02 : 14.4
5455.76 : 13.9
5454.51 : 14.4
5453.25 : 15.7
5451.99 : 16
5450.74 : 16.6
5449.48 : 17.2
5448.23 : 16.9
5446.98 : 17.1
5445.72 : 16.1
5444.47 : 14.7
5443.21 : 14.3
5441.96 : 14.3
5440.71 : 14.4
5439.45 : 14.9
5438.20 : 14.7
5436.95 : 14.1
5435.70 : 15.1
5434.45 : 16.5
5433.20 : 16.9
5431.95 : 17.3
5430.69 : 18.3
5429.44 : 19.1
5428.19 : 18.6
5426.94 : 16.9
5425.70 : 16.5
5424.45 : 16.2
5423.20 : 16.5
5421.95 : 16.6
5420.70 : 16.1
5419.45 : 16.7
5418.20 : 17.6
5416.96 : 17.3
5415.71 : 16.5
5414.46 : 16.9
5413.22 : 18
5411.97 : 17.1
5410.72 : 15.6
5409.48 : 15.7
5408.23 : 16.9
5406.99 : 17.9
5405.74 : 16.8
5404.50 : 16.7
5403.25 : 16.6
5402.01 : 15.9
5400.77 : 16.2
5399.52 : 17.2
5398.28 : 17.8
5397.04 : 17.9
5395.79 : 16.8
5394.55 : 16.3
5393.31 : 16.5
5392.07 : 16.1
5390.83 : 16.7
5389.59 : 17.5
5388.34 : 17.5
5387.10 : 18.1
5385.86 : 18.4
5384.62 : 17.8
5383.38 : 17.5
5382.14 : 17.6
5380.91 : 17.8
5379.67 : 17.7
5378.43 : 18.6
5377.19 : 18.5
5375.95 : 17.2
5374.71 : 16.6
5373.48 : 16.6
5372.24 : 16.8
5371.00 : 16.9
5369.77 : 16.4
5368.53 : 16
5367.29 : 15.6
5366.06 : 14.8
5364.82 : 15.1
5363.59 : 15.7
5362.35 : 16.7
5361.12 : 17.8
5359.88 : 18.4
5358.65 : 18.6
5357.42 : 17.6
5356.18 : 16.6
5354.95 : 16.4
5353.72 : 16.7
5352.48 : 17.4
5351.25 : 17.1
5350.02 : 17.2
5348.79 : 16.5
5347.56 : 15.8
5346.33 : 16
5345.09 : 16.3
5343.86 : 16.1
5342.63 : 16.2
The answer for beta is 1.38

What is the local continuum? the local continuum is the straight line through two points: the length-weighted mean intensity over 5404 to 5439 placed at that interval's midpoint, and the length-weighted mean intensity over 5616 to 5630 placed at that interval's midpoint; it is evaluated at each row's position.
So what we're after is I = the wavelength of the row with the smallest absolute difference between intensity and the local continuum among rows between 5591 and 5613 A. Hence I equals 5594.42 A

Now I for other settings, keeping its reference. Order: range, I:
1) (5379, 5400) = 5390.83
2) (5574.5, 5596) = 5587.99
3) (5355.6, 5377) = 5374.71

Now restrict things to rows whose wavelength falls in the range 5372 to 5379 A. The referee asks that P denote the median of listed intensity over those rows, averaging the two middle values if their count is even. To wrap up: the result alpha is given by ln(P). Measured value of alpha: 2.83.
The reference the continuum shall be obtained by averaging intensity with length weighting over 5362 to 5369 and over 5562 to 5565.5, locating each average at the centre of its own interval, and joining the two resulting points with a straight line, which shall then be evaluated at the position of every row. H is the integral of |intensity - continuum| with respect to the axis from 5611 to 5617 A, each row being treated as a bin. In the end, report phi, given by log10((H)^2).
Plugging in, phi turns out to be 1.49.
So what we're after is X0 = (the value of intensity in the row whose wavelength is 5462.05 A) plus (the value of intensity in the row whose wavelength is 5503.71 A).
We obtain 32.0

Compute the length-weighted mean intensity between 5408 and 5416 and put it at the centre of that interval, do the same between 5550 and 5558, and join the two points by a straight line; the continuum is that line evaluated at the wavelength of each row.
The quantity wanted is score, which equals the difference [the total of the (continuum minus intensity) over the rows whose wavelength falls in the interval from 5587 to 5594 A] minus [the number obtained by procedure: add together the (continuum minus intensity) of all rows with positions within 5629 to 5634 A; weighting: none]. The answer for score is 3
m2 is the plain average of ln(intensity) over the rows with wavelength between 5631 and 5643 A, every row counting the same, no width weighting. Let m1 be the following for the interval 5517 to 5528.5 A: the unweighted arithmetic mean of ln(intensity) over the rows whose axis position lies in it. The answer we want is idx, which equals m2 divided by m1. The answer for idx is 1.041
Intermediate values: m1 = 2.82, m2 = 2.93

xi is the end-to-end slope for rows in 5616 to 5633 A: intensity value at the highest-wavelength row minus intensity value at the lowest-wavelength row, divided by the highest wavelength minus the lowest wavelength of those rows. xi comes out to 0.15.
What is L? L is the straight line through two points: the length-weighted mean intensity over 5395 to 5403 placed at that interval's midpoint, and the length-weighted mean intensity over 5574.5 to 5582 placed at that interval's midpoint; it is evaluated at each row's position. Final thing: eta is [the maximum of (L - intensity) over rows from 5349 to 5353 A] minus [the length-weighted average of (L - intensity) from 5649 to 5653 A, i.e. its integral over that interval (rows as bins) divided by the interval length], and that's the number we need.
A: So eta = 1.8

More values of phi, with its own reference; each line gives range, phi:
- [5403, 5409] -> 1.65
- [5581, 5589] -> 1.86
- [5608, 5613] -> 1.54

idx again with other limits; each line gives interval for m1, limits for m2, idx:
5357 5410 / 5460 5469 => 0.981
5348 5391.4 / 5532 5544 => 0.987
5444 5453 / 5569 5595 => 1.011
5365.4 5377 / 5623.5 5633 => 1.020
